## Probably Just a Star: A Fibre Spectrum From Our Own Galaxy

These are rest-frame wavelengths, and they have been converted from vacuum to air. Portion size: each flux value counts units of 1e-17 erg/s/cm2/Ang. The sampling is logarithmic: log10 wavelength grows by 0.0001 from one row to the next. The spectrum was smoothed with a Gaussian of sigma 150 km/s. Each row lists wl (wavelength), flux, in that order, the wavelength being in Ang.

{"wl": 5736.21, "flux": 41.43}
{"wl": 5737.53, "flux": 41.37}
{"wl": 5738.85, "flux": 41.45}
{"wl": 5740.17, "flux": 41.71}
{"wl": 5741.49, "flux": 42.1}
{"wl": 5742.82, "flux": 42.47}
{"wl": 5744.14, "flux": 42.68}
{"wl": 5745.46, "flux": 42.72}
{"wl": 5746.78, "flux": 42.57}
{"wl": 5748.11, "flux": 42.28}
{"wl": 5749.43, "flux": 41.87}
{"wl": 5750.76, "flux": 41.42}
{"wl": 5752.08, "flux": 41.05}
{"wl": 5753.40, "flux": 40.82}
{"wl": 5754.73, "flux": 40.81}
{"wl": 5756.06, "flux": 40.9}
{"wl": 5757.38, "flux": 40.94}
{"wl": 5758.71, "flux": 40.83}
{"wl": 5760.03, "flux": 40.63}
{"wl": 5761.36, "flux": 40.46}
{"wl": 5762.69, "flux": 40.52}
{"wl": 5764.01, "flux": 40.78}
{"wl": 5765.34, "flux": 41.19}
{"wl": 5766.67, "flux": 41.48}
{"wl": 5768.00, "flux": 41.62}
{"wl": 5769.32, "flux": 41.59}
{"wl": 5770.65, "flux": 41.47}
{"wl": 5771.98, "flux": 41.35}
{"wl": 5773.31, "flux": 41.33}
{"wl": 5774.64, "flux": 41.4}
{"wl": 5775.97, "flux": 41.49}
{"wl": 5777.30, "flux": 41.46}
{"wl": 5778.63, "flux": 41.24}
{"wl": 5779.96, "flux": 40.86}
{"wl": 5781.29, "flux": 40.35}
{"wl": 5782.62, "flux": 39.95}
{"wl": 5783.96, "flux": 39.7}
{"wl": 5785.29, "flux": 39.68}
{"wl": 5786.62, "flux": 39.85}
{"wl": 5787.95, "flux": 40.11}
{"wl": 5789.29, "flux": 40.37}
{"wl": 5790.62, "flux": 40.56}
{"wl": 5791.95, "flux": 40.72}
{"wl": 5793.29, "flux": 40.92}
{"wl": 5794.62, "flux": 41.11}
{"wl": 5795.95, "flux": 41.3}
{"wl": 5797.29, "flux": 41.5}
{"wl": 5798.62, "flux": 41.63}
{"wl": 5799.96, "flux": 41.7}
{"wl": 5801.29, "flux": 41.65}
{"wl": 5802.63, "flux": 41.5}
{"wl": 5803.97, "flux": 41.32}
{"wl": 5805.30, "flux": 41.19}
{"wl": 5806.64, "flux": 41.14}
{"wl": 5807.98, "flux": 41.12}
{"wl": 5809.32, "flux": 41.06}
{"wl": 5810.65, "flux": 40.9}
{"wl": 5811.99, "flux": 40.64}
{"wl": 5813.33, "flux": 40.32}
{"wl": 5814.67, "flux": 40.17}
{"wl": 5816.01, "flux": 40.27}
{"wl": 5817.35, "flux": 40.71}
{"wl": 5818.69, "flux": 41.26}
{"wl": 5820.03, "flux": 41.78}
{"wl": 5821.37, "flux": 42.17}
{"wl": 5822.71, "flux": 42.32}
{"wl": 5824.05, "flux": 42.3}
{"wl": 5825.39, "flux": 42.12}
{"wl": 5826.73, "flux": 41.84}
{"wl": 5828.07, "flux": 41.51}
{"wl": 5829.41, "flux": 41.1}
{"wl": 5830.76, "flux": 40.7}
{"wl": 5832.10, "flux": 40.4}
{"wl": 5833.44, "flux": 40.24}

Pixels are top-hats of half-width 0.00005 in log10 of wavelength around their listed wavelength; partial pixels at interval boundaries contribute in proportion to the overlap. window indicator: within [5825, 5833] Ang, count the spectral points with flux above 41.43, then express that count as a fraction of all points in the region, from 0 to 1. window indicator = 0.50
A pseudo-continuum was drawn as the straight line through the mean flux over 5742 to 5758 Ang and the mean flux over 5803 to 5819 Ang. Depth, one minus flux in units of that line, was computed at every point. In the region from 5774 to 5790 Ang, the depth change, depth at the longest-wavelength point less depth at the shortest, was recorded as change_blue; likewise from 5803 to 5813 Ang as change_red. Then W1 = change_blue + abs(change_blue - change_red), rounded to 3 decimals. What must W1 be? 0.026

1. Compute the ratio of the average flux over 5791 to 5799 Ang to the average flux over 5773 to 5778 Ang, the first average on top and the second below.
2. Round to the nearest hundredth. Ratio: 0.99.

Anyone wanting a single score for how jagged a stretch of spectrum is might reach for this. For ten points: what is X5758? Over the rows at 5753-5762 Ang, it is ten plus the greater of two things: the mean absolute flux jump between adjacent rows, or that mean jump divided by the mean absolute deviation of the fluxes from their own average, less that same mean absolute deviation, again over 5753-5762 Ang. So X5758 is 10.7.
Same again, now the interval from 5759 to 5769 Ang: 10.2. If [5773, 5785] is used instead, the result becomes 10.2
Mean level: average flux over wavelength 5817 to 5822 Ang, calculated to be 41.5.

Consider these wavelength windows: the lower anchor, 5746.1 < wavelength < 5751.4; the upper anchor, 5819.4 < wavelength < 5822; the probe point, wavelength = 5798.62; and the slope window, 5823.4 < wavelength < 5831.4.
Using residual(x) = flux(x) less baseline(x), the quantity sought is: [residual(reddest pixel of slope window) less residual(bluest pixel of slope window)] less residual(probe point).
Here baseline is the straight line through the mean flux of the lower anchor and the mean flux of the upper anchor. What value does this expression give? -1.2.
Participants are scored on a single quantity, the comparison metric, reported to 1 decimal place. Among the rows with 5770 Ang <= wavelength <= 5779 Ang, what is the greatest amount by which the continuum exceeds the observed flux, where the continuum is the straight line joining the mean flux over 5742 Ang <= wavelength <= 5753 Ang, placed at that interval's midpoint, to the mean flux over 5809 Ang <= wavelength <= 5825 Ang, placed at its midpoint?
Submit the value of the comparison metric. 0.5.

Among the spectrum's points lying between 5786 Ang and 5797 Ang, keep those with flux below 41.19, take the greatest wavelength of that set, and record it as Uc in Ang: 5794.62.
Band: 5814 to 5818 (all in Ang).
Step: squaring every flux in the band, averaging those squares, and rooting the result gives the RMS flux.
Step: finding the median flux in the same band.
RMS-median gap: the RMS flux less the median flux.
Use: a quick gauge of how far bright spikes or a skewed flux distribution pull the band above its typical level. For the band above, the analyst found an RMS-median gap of 0.11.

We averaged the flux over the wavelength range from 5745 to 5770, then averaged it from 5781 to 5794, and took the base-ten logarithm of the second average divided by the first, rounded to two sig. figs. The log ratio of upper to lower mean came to -0.011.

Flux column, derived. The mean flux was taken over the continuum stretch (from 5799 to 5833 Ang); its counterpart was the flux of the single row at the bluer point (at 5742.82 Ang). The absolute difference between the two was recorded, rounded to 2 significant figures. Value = 1.2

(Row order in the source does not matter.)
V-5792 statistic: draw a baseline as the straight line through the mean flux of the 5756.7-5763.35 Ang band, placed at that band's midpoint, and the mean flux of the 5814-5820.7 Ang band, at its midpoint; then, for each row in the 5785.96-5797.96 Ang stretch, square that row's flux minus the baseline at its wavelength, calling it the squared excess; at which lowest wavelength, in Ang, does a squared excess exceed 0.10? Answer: 5786.62 Ang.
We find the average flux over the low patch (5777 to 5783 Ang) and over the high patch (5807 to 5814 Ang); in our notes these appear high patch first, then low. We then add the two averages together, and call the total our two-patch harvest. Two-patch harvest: 81.6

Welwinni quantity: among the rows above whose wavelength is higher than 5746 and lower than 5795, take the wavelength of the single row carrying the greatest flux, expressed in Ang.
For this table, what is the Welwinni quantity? 5746.78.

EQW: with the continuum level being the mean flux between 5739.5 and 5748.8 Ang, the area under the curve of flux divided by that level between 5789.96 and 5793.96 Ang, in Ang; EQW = 3.85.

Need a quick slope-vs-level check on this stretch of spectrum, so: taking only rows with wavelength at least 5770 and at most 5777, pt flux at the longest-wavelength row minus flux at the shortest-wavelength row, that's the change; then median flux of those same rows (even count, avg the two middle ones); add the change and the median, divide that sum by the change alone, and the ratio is 2071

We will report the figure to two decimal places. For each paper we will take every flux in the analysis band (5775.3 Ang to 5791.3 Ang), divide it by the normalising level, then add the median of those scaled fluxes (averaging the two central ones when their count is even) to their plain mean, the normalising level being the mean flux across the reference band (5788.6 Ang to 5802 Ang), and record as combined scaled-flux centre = 1.96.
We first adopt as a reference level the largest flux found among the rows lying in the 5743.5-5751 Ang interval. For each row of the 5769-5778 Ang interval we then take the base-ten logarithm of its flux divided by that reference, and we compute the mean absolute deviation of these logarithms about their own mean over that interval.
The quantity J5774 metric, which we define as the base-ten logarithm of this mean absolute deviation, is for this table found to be -3.1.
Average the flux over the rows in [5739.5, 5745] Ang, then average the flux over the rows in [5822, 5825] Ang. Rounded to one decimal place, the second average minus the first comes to 0.1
